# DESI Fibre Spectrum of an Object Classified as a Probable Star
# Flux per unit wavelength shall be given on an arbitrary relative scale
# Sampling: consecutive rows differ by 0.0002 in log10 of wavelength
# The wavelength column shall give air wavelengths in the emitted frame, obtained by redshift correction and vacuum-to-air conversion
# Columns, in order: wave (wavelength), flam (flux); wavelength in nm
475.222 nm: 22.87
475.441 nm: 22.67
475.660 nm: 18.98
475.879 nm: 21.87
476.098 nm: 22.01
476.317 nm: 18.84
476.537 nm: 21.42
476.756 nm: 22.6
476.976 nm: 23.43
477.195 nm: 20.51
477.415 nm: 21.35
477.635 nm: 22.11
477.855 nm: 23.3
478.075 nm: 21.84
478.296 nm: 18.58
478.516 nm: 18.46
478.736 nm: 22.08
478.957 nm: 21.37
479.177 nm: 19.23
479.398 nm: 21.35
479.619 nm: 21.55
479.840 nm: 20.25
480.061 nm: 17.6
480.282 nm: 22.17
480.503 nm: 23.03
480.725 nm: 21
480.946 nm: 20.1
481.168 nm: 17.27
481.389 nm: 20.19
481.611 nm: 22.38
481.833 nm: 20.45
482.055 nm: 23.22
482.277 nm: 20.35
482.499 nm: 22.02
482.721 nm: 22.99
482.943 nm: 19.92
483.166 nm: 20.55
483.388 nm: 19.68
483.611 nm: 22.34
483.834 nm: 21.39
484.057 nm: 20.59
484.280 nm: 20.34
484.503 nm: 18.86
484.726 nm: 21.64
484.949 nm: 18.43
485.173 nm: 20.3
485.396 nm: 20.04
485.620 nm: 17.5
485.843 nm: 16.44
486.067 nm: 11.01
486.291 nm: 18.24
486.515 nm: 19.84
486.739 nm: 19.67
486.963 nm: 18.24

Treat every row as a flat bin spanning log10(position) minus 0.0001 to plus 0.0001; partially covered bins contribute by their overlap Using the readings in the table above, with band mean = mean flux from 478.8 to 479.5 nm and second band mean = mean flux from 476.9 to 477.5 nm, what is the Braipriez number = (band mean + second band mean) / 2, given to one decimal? 21.2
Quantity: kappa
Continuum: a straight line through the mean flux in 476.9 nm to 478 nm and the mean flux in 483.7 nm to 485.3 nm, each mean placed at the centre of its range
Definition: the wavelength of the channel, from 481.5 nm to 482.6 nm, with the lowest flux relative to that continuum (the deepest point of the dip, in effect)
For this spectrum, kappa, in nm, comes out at 481.833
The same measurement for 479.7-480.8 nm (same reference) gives 480.061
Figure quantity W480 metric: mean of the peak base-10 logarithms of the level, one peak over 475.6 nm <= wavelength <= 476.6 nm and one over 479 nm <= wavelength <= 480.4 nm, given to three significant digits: 1.34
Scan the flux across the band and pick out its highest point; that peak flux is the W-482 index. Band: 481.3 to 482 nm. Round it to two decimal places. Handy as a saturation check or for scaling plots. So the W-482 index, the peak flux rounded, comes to 22.38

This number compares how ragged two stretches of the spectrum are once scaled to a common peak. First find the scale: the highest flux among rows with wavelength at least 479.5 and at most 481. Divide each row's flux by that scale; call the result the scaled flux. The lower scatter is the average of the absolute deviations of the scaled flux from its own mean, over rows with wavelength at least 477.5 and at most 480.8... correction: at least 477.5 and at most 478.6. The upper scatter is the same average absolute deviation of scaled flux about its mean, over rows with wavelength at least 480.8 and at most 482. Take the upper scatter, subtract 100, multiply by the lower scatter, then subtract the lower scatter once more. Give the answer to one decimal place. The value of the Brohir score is -8.2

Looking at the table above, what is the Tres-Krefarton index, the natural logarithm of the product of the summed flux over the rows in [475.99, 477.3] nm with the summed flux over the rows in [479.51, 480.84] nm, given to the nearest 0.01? 9.69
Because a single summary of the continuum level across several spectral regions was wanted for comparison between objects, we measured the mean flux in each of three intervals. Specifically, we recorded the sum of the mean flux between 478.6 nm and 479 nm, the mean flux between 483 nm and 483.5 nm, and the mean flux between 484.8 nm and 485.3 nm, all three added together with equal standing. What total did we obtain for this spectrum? 61.2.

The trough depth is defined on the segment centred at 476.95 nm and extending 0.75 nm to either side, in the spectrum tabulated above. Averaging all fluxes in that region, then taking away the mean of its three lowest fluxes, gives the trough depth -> 1.2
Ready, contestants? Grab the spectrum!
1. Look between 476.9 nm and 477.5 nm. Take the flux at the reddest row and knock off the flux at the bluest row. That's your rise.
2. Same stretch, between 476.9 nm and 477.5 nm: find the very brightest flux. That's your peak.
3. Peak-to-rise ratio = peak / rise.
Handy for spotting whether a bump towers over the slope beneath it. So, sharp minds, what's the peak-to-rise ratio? -11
